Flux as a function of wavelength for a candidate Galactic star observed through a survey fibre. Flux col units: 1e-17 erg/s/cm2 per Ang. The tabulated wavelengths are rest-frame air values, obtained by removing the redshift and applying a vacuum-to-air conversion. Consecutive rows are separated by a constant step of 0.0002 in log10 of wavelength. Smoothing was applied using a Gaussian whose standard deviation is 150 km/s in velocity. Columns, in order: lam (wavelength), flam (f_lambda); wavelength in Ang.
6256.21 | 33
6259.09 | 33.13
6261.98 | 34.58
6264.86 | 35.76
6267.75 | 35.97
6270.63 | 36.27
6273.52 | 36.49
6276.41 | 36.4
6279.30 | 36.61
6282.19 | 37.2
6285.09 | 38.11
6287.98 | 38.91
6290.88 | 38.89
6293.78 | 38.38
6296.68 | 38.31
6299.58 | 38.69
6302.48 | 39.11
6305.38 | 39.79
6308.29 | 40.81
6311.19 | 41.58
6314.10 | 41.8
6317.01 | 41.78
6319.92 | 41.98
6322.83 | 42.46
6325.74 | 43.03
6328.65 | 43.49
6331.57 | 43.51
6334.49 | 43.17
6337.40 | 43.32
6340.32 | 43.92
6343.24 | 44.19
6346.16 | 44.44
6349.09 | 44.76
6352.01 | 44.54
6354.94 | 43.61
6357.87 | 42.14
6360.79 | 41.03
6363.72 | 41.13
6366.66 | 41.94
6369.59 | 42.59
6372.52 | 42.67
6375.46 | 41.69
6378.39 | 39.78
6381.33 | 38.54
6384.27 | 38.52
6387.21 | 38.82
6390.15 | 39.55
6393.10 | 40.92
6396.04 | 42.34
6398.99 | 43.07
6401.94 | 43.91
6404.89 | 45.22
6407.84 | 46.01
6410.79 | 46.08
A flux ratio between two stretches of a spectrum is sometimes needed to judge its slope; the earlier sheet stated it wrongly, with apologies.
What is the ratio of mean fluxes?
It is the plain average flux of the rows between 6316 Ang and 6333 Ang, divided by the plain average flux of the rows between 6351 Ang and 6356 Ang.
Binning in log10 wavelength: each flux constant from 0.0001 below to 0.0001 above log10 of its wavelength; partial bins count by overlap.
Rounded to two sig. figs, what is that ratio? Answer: 0.97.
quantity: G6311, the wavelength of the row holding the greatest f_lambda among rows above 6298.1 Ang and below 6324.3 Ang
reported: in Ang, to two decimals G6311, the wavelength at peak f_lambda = 6322.83 Ang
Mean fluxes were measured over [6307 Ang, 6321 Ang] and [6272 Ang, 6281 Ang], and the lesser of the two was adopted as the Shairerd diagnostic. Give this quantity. 36.5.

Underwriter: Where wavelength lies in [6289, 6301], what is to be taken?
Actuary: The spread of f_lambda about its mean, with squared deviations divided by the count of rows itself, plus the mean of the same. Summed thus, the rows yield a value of 39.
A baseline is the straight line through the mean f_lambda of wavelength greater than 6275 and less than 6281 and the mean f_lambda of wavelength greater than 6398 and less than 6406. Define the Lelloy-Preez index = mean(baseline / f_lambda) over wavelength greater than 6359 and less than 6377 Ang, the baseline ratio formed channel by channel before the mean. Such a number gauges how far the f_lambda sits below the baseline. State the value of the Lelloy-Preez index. 1.00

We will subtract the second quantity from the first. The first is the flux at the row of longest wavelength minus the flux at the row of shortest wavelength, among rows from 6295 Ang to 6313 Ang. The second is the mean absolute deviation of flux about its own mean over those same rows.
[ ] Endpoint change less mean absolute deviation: 2.3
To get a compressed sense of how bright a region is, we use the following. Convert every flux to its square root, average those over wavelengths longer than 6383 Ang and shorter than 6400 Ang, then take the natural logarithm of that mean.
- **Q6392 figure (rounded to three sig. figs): 1.85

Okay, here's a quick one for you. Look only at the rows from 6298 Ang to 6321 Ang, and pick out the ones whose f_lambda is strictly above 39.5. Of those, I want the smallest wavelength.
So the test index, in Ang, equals 6305.38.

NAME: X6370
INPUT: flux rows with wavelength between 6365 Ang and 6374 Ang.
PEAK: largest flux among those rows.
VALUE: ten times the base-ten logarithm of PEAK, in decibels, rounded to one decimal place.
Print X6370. 16.3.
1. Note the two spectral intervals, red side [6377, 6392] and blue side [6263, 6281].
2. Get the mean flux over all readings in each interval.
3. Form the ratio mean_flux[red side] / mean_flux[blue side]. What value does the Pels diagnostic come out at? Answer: 1.08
